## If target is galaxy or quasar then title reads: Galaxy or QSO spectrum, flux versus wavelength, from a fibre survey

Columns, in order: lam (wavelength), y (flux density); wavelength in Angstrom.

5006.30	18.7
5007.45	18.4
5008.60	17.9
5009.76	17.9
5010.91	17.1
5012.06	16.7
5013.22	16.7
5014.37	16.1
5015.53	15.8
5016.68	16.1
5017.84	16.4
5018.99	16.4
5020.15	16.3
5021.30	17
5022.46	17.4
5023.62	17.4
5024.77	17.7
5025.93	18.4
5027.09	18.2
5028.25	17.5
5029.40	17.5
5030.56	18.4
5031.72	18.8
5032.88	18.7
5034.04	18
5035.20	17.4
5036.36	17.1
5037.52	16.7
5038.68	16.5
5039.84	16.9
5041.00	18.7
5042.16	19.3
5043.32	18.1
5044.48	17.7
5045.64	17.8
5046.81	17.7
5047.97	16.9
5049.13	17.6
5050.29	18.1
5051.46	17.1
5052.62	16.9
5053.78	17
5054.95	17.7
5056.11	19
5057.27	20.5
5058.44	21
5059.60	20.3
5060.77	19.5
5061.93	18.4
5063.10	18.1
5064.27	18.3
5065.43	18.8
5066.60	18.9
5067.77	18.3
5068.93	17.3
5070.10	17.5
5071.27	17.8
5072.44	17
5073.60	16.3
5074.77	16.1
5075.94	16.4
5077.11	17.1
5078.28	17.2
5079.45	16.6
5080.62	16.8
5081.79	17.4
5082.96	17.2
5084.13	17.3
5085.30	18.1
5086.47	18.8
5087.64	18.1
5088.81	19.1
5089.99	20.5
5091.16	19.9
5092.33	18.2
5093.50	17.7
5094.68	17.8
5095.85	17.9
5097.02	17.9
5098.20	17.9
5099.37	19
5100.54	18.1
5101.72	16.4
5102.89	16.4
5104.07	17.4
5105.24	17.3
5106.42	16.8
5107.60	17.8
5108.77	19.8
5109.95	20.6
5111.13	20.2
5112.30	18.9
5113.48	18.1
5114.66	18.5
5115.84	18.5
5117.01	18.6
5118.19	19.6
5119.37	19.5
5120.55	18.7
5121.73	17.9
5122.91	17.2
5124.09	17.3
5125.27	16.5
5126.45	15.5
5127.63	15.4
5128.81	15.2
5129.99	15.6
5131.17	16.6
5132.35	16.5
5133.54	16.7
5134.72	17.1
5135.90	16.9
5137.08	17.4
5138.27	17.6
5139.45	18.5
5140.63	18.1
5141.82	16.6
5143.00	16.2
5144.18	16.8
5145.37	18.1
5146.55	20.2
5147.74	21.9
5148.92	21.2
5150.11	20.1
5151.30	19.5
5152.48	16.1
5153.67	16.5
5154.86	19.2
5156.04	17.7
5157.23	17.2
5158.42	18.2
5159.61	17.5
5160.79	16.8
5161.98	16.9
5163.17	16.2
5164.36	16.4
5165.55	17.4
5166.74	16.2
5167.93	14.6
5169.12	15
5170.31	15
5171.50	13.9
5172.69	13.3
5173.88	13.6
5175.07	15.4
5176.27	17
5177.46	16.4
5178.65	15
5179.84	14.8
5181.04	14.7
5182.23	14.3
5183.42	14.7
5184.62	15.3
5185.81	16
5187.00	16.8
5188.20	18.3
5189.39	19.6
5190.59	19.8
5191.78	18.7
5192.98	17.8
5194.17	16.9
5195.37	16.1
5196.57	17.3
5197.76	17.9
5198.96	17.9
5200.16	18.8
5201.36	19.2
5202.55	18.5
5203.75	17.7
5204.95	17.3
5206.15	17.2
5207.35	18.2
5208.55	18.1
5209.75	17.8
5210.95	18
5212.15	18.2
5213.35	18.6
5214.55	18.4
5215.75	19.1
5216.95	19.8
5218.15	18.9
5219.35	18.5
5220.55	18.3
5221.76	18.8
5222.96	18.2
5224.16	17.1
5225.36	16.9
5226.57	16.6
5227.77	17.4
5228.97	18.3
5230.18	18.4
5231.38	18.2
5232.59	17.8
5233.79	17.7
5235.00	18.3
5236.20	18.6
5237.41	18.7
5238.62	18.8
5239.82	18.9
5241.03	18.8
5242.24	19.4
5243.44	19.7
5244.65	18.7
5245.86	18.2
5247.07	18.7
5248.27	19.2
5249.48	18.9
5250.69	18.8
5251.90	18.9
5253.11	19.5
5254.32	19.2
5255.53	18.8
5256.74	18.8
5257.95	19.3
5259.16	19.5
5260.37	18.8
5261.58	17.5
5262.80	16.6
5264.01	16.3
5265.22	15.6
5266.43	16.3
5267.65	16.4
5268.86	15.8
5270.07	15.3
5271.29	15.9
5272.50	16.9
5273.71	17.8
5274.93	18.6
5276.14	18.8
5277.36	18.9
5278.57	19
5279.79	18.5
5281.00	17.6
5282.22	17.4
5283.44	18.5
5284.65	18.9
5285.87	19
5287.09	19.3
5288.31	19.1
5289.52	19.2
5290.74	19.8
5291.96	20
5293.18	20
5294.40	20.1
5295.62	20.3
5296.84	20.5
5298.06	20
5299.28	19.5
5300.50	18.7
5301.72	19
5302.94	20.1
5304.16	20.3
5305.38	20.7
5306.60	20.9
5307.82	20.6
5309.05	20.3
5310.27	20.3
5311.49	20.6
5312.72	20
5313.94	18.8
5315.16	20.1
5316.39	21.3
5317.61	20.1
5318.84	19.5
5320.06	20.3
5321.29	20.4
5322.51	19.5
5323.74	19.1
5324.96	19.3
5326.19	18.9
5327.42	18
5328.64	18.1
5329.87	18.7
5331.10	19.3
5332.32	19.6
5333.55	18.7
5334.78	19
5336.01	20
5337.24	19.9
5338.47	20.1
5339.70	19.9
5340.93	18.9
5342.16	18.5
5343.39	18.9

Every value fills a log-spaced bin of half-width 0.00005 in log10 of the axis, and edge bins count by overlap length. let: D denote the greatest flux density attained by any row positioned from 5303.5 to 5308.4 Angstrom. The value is 20.9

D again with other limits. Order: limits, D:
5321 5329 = 20.4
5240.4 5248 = 19.7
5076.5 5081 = 17.2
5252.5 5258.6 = 19.5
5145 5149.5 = 21.9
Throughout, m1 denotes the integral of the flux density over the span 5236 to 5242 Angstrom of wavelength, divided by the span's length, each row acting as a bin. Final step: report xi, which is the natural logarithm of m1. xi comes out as 2.93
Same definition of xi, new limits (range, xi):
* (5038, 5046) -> 2.88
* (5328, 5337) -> 2.95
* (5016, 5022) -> 2.80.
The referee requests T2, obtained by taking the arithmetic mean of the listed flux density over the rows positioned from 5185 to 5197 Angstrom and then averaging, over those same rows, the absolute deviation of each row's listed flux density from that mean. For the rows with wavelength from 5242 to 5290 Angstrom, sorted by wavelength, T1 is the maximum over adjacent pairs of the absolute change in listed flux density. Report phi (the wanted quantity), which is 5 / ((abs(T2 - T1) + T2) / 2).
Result 8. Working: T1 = 1.3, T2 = 1.11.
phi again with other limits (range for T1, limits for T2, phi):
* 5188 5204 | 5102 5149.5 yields 8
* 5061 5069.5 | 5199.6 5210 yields 10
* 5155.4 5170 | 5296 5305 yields 6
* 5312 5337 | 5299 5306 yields 8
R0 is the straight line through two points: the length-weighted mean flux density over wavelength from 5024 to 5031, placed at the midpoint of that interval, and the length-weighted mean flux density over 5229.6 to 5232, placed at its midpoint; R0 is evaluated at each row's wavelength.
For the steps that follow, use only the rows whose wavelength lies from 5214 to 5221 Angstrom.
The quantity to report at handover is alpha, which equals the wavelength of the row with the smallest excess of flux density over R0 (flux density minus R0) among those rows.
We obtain 5220.55 Angstrom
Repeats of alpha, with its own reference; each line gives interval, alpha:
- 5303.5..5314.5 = 5313.94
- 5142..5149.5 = 5143.00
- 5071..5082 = 5074.77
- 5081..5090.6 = 5082.96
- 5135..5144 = 5143.00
